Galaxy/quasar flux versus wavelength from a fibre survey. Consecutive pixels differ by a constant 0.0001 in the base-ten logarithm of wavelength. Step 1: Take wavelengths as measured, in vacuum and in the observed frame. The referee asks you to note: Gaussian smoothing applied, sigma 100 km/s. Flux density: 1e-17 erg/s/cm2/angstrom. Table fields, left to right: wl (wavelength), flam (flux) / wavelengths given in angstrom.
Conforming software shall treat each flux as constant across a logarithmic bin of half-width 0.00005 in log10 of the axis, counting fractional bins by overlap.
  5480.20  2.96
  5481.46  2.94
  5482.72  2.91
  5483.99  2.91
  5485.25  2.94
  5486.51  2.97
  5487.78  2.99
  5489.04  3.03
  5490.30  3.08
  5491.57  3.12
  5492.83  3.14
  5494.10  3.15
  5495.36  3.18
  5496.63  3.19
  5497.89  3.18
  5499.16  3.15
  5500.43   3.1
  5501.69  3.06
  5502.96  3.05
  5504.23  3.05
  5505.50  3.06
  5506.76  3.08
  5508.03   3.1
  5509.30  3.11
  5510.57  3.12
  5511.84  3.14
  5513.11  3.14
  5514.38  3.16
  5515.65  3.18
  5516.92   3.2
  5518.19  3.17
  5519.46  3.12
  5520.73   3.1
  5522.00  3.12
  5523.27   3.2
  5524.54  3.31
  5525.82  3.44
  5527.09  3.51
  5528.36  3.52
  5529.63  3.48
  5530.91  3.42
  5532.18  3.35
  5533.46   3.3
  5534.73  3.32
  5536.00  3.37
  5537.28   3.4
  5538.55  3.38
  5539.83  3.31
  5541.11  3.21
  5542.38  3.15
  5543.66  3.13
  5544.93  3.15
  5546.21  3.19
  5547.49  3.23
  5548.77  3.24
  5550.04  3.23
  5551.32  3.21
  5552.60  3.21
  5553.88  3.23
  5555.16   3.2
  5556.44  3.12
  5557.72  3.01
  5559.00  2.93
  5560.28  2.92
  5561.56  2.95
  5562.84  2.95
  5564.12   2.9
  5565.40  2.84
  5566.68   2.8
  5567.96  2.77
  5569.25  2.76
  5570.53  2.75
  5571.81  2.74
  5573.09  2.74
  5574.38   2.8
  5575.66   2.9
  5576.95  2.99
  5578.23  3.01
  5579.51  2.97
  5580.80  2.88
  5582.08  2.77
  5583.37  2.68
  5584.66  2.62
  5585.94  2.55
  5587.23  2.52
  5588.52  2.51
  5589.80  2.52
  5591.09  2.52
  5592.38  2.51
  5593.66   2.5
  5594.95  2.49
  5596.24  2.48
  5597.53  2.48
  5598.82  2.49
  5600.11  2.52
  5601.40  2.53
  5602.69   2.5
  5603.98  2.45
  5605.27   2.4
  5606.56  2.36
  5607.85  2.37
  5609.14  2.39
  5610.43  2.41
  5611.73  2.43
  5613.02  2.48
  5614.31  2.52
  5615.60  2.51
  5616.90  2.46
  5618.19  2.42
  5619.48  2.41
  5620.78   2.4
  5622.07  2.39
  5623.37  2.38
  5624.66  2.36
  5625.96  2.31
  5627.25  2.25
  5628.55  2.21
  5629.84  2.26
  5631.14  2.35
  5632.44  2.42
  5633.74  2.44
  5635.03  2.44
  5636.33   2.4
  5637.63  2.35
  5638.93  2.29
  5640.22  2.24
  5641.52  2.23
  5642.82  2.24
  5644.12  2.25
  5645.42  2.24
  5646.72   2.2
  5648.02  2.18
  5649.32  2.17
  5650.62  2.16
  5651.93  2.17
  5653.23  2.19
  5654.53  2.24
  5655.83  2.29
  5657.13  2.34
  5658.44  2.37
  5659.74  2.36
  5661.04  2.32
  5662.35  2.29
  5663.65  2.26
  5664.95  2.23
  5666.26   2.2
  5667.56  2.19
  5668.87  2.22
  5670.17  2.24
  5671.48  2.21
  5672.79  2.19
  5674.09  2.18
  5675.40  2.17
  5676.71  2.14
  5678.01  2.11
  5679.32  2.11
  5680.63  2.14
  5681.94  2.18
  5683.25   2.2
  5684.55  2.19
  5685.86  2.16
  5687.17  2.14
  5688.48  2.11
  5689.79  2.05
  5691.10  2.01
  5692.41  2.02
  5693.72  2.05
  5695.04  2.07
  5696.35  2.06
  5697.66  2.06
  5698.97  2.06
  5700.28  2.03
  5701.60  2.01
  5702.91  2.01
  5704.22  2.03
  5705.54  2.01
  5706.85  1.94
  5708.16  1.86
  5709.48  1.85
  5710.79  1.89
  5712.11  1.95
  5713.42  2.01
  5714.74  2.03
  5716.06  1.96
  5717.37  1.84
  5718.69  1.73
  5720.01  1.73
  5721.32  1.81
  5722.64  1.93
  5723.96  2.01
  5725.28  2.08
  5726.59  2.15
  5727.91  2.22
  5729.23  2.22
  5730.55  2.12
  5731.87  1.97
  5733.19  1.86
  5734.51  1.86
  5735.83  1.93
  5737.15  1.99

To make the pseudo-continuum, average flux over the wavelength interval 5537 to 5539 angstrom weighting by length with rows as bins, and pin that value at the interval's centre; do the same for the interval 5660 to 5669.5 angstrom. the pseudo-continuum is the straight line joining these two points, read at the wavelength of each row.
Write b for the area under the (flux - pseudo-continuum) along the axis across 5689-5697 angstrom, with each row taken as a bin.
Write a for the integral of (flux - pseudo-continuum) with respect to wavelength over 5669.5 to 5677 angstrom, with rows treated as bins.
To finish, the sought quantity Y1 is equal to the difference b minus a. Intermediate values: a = 0.1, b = 0.4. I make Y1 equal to 0.3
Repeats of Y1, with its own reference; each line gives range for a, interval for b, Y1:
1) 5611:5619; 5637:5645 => 0.3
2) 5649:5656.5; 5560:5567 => -0.7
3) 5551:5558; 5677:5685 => 1.0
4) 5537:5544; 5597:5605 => -1.9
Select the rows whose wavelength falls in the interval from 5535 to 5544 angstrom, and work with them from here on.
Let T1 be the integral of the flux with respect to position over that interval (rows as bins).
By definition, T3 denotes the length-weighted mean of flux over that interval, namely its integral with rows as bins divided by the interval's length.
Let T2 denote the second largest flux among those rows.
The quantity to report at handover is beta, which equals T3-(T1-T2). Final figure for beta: -23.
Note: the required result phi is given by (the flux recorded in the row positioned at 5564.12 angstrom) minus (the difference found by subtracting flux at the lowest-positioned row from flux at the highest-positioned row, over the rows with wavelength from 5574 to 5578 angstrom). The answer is 2.71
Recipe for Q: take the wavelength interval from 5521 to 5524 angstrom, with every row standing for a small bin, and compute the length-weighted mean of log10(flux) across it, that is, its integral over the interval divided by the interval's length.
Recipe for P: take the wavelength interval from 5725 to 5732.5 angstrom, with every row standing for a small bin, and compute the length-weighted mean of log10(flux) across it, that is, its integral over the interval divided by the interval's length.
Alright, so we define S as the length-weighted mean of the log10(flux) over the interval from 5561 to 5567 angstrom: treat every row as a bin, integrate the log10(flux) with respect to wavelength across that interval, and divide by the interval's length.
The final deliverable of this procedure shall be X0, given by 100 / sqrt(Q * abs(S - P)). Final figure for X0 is 387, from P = 0.33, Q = 0.50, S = 0.46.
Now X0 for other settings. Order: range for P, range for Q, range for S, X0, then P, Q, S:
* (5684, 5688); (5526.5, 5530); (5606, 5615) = 604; 0.33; 0.55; 0.38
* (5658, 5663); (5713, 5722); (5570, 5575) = 715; 0.37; 0.27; 0.44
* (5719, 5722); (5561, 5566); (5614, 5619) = 384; 0.25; 0.46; 0.39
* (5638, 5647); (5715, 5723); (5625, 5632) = 2370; 0.35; 0.26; 0.36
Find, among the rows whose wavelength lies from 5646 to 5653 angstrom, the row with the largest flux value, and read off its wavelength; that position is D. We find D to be 5646.72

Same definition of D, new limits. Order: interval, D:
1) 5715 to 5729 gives 5727.91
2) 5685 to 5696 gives 5685.86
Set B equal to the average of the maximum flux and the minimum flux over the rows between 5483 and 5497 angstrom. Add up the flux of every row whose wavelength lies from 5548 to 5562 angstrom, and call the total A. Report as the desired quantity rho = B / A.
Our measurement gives 0.089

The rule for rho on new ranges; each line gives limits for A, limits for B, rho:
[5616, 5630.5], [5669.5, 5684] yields 0.084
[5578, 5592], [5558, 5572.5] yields 0.096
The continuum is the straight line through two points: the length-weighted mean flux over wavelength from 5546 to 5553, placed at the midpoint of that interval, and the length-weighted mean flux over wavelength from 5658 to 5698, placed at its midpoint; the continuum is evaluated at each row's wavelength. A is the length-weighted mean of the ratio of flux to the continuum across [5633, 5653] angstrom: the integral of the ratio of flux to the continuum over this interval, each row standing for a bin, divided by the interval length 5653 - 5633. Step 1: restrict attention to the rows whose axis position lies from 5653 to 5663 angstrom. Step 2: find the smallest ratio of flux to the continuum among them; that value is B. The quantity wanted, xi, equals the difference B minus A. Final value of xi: 0.00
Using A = 0.92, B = 0.924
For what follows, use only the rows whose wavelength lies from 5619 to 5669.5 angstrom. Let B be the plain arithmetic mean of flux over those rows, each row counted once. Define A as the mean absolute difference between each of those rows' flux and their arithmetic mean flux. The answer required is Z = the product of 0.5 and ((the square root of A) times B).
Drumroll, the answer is 0.31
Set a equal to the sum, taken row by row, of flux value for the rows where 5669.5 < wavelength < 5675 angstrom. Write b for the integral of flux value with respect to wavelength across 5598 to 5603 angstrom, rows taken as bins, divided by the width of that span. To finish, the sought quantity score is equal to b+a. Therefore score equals 11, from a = 8.8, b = 2.51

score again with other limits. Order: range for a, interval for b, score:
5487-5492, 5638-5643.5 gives 14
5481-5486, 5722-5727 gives 14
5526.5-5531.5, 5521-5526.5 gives 17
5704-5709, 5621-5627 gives 10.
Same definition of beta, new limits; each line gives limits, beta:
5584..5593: -18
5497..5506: -22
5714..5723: -13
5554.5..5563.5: -21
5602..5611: -17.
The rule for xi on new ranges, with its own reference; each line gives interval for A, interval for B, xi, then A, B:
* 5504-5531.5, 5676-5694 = 0.05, 0.93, 0.973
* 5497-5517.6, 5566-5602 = -0.01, 0.87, 0.865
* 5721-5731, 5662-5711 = -0.20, 1.17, 0.968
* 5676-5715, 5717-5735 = -0.07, 1.01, 0.943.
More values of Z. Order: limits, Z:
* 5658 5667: 0.26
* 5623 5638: 0.29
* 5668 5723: 0.33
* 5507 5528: 0.47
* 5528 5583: 0.69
